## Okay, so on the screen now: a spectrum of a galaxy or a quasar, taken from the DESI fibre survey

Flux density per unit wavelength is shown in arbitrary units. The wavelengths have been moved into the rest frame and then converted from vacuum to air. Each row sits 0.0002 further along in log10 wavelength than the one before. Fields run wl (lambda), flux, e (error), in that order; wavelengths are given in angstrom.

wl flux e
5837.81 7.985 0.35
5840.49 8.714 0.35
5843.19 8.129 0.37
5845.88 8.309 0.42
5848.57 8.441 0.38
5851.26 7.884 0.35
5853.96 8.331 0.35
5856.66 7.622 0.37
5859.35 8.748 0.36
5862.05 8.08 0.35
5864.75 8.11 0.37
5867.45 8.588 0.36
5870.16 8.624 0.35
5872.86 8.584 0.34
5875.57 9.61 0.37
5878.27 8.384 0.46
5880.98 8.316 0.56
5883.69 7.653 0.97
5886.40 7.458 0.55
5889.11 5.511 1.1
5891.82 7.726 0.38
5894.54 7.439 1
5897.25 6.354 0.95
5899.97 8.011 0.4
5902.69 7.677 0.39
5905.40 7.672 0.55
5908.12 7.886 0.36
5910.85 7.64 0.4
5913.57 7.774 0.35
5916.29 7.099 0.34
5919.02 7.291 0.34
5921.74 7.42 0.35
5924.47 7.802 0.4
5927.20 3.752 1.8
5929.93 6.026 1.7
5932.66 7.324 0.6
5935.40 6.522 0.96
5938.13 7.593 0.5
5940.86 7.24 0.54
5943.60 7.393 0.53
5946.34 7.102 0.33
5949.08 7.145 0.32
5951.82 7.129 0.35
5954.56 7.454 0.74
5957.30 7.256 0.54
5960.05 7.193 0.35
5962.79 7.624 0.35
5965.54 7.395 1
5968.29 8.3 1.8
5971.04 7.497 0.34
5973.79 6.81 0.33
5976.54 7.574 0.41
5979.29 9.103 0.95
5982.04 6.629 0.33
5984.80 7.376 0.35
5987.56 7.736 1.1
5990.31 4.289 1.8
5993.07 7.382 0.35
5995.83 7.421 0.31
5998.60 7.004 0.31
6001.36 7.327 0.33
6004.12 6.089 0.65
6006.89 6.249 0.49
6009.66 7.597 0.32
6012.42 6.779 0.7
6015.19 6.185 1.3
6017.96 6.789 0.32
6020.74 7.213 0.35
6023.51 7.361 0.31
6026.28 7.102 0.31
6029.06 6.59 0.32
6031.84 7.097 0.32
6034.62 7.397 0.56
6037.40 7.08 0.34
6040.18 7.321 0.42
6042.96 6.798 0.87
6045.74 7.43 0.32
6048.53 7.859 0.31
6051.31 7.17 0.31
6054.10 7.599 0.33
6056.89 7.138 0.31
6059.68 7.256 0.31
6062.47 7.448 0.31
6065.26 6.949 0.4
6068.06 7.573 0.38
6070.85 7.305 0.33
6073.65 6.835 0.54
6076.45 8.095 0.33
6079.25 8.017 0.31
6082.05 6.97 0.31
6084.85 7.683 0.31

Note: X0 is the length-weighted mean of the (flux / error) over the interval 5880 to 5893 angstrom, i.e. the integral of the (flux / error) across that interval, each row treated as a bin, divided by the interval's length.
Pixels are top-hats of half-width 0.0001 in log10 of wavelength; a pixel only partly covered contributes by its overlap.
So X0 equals 12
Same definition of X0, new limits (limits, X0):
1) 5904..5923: 20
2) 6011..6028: 17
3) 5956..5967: 16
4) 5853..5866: 23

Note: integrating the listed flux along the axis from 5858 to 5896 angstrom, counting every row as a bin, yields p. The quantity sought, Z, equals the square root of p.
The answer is 17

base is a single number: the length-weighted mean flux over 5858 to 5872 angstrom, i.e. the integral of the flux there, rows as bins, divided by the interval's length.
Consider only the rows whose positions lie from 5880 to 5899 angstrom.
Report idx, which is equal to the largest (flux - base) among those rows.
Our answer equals -0.1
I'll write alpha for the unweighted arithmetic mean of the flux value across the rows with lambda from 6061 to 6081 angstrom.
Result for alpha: 7.5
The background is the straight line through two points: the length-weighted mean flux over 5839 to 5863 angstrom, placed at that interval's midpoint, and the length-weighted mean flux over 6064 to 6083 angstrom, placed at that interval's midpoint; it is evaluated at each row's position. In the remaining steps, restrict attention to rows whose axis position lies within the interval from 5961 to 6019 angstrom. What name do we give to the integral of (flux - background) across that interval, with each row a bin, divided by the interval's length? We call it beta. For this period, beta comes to -0.6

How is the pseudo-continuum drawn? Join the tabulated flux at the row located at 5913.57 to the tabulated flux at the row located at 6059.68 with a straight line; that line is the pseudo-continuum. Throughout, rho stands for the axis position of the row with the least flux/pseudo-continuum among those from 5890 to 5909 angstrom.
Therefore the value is 5897.25 angstrom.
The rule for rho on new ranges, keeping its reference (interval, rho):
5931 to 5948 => 5935.40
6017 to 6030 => 6029.06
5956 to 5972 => 5960.05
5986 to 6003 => 5990.31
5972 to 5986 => 5982.04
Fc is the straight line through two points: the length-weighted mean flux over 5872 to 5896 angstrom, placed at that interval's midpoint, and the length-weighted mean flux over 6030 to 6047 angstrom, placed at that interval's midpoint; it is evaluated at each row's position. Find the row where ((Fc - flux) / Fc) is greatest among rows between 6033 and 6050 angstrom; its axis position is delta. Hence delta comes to 6042.96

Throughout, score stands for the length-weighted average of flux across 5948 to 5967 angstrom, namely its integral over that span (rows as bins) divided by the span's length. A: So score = 7.32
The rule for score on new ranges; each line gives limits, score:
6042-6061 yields 7.33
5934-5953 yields 7.16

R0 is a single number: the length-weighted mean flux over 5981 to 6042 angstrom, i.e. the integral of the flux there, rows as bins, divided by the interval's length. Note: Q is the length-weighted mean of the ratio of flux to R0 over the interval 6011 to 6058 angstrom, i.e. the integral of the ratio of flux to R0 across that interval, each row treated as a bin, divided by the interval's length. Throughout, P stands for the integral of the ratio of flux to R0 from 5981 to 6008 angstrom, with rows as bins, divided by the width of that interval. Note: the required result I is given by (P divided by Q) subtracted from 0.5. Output -0.45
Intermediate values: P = 0.98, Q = 1.03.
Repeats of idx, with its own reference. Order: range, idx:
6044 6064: -0.6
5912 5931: -0.6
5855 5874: 0.3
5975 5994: 0.7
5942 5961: -1.0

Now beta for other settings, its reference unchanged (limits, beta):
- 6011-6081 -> -0.3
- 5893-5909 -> -0.6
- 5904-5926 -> -0.5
